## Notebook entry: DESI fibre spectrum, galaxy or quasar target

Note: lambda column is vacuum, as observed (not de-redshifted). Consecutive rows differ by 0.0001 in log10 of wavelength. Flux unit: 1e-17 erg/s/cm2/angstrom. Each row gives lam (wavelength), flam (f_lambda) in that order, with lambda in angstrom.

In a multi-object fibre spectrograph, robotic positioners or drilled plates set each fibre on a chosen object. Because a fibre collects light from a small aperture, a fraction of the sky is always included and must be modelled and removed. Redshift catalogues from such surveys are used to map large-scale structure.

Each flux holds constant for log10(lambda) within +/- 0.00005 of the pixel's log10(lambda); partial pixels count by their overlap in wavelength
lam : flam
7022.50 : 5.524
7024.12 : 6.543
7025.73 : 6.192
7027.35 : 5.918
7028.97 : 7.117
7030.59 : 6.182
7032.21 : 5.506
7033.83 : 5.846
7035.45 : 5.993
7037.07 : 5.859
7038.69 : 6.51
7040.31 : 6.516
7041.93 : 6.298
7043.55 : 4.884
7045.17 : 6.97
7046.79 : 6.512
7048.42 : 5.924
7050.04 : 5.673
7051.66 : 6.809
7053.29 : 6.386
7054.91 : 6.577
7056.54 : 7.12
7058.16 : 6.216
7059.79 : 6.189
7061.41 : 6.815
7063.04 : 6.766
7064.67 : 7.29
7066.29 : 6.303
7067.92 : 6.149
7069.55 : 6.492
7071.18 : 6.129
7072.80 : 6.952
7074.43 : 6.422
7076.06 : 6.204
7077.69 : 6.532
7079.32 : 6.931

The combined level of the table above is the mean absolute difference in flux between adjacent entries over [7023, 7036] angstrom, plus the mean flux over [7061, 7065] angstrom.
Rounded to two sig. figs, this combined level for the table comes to 7.5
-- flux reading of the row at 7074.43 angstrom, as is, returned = 6.422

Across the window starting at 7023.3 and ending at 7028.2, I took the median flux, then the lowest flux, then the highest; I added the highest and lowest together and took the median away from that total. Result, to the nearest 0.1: 6.3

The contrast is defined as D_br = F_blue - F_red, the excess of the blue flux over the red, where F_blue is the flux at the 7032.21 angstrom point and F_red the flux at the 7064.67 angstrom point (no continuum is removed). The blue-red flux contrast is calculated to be -1.8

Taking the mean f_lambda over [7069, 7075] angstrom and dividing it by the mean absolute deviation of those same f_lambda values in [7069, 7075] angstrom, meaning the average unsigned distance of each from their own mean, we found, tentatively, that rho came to 29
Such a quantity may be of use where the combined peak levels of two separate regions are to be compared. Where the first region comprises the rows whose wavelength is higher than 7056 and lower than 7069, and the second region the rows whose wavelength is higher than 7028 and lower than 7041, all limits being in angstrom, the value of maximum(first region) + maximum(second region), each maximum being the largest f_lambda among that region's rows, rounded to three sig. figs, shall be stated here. 14.4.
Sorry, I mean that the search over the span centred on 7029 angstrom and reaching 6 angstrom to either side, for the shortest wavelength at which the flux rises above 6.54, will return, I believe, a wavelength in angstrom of 7024.12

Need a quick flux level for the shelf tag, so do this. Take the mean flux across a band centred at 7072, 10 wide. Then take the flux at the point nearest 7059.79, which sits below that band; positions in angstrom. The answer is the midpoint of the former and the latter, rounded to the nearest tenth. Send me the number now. 6.3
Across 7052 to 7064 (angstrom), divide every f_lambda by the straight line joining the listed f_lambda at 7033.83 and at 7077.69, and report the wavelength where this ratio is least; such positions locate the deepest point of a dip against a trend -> 7059.79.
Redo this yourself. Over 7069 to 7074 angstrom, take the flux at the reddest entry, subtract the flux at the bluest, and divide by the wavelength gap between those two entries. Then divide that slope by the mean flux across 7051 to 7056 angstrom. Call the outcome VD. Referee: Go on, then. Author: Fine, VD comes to 0.021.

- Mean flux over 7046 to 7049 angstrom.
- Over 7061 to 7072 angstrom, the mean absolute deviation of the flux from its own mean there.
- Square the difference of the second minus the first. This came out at 34.6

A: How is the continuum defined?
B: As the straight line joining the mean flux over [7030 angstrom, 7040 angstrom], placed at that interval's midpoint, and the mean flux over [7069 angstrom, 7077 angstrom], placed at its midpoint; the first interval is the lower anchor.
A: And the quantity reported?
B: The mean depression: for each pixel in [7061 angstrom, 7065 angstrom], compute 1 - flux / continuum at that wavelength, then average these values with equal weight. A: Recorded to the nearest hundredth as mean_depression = -0.10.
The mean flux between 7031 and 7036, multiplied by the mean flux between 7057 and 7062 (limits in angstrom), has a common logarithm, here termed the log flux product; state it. 1.57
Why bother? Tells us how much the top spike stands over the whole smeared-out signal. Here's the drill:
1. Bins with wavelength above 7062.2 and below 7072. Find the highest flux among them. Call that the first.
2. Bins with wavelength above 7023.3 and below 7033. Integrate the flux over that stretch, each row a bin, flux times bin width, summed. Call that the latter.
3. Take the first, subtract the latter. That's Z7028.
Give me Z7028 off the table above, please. -53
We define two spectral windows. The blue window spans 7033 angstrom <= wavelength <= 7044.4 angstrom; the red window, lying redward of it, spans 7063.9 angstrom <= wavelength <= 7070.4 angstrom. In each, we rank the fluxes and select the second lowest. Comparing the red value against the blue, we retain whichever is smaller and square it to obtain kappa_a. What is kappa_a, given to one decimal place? 34.2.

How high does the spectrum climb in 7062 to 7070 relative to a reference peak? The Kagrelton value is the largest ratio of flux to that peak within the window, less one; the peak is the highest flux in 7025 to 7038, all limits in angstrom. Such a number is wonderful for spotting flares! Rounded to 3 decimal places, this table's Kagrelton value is 0.024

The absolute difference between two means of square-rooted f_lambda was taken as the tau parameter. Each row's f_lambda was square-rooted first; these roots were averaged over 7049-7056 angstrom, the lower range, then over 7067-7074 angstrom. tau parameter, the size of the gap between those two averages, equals 0.01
